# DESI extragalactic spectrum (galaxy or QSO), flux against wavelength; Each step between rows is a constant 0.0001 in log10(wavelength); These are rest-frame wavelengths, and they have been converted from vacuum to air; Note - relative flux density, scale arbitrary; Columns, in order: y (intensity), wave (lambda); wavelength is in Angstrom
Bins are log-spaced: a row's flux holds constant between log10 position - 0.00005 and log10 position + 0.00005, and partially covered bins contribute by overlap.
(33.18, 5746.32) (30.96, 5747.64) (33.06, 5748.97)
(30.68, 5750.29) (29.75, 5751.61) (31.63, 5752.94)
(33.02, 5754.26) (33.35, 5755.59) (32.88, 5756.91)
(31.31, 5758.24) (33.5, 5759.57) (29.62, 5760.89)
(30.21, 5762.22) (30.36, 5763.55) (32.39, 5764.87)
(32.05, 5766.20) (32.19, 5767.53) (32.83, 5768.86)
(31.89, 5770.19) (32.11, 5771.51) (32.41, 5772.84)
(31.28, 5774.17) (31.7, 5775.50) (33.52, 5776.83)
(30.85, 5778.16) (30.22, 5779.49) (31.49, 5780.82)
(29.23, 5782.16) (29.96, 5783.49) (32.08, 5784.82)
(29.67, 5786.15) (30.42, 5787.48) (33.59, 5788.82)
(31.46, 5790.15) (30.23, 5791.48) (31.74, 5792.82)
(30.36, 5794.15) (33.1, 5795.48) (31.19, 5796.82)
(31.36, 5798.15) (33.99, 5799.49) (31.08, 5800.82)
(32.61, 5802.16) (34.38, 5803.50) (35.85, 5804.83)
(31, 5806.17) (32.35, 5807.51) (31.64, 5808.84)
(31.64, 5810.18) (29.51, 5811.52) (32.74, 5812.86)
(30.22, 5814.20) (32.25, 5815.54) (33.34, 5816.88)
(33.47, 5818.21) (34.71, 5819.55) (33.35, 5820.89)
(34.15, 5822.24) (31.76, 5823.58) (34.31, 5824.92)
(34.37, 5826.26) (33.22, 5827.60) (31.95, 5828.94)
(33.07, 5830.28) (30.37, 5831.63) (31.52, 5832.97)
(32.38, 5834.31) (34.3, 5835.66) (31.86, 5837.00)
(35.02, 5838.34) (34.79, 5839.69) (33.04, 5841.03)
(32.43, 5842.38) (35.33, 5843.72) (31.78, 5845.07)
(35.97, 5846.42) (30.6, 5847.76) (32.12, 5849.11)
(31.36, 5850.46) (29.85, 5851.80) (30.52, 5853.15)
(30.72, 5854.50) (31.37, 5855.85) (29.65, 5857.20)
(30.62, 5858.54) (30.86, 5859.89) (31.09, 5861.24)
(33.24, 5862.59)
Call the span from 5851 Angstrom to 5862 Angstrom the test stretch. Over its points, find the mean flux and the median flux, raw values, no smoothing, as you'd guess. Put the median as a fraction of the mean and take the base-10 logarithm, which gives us 0.001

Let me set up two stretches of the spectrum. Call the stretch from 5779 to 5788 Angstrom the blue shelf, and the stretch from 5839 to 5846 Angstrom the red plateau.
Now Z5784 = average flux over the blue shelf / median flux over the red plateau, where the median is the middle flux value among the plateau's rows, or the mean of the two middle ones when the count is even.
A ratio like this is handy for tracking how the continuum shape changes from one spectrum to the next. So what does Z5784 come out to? 0.92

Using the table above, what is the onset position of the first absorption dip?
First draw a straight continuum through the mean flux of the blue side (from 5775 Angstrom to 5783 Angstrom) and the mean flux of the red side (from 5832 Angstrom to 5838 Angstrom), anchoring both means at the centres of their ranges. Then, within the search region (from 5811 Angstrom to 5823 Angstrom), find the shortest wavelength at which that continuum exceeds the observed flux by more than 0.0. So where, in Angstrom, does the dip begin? 5811.52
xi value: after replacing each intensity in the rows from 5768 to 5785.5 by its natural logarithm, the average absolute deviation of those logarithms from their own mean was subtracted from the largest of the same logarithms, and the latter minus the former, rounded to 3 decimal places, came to 3.483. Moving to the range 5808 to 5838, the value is 3.511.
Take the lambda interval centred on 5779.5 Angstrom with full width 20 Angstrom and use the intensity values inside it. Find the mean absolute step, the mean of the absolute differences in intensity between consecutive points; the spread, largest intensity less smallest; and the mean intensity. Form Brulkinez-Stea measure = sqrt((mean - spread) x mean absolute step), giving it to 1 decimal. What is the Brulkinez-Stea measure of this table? 6.2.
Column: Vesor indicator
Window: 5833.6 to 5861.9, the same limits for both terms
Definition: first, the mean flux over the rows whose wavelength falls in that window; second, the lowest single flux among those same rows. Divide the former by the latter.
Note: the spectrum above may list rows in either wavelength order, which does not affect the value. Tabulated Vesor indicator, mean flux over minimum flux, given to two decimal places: 1.09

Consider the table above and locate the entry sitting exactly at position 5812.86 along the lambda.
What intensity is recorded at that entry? 32.74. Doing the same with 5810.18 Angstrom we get 31.64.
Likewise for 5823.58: 31.76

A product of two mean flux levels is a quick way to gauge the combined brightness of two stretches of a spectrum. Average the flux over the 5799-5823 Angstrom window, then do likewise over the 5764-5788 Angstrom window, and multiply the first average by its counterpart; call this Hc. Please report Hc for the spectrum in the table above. 1028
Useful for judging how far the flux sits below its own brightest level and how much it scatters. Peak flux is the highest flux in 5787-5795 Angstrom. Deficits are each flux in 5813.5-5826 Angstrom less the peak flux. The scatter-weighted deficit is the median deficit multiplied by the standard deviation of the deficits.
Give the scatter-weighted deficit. -0.3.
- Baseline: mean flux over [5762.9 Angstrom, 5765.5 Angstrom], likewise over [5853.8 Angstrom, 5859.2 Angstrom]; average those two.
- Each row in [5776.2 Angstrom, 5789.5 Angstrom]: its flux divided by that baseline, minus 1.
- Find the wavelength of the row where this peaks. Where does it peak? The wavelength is 5788.82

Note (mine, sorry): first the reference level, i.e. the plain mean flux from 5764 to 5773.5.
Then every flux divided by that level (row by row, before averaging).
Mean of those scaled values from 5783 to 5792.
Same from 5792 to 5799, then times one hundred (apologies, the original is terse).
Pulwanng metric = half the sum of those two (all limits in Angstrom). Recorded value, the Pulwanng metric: 49.4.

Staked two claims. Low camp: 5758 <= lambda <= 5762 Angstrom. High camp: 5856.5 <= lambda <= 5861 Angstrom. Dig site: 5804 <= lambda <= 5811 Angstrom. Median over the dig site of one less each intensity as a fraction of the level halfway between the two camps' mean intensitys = -0.023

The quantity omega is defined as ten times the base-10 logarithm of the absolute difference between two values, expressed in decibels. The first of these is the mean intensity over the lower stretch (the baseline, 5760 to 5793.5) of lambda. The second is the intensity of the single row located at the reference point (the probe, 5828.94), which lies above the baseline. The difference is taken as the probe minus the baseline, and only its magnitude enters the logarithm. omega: -2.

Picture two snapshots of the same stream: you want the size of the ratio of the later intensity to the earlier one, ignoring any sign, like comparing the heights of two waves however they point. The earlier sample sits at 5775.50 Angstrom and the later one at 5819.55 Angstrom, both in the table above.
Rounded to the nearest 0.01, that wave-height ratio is 1.09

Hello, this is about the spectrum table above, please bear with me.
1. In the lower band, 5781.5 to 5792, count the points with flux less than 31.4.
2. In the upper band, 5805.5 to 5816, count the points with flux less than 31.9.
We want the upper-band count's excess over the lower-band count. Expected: 0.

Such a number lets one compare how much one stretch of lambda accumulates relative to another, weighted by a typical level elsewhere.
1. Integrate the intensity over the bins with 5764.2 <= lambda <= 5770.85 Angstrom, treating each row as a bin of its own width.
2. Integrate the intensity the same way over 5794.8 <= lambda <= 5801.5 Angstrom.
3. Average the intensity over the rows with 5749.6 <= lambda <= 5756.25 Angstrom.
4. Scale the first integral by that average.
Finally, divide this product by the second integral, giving 31.6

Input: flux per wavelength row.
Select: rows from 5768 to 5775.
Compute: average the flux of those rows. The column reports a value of 32.1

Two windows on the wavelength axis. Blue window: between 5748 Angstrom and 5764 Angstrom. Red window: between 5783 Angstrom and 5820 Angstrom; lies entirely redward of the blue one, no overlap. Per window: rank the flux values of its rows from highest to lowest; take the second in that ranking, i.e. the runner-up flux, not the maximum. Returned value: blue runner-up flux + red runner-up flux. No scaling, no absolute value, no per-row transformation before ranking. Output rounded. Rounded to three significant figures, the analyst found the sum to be 68.1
